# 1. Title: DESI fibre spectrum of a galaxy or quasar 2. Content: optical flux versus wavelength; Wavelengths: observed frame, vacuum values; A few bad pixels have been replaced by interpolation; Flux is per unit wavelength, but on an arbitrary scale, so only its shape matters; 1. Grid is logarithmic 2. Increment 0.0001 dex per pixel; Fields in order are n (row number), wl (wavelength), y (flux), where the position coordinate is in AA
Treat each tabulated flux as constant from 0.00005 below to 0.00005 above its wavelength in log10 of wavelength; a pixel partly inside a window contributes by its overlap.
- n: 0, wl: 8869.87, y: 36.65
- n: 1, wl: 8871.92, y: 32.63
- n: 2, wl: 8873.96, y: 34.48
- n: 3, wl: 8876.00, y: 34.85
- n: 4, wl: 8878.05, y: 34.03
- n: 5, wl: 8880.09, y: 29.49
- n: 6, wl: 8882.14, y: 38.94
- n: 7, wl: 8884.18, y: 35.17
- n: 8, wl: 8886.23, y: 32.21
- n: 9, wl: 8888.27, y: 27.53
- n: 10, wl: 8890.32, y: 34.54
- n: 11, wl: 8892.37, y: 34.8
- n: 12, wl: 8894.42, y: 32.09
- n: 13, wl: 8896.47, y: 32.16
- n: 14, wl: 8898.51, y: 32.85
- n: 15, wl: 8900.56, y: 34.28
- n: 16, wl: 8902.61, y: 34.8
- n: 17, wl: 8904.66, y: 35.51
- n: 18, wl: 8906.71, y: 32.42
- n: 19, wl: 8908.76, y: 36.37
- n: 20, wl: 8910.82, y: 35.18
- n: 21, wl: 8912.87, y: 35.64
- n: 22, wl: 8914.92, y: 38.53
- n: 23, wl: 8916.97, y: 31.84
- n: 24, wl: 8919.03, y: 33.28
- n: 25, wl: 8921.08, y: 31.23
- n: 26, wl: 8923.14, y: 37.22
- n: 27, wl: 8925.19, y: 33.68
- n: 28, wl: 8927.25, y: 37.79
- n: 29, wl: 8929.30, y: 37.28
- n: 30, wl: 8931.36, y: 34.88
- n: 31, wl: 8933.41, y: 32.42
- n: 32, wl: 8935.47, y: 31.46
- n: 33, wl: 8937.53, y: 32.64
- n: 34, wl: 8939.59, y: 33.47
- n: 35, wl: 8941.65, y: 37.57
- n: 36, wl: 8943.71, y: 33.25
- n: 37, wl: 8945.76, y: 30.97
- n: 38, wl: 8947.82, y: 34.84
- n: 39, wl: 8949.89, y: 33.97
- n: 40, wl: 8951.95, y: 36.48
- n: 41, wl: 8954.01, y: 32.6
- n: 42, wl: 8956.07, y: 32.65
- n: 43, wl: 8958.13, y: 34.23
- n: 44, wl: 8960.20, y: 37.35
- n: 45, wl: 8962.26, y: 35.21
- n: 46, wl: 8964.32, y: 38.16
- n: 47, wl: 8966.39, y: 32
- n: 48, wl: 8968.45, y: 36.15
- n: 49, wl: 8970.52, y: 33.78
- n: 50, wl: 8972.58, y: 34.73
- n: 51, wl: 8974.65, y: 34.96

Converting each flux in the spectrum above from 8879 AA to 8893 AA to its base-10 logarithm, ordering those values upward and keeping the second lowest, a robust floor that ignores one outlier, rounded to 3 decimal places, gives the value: 1.470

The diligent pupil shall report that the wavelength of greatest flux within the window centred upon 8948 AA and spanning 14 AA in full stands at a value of 8941.65 AA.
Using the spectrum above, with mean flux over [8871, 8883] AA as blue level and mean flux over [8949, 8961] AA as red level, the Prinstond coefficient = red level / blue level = 1.01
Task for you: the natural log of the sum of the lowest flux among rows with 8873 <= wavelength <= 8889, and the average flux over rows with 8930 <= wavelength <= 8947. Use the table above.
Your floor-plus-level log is 4.11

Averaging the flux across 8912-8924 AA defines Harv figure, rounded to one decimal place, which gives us 34.6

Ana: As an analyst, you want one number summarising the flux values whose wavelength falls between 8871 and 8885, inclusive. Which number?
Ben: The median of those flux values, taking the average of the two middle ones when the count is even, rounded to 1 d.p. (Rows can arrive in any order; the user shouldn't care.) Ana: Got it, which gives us 34.5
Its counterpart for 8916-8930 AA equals 33.7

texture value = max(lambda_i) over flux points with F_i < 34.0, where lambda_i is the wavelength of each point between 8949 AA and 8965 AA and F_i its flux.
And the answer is 8956.07 AA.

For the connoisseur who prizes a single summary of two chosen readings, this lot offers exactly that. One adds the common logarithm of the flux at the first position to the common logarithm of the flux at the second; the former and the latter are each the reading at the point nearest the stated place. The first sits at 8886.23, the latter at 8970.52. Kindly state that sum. 3.04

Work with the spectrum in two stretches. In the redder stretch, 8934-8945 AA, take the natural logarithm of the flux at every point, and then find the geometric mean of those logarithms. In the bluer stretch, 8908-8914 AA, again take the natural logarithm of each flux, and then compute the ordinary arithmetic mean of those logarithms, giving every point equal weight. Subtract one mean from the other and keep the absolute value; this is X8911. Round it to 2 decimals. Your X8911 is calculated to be 0.06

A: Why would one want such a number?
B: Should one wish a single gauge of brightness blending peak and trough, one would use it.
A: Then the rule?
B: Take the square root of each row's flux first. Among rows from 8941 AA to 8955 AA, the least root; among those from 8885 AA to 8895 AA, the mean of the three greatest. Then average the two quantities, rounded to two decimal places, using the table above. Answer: 5.69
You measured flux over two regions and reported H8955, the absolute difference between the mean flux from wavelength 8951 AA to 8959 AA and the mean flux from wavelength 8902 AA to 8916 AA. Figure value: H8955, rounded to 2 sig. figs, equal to 1.5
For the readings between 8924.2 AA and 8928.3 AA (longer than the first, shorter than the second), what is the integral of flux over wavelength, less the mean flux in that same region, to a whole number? 111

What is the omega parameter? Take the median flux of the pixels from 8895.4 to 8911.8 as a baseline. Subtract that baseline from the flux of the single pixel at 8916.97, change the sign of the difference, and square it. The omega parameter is 7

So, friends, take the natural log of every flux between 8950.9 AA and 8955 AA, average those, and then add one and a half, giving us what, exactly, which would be 5.04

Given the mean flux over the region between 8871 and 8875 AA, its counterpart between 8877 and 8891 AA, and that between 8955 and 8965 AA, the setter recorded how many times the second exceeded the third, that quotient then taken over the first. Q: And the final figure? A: 0.0278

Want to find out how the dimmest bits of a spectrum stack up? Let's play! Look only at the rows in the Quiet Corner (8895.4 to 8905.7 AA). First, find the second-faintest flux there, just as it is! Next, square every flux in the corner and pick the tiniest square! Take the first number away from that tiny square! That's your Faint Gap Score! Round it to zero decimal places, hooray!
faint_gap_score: 1001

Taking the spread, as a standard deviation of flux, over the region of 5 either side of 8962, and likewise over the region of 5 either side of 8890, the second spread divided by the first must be 1.2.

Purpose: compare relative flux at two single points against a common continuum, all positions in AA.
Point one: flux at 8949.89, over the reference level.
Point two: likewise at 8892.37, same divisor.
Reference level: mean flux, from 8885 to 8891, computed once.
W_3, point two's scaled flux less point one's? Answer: 0.03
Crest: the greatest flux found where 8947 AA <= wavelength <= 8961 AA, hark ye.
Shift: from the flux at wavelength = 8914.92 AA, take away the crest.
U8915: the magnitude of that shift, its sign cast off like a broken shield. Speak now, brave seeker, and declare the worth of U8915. 1.2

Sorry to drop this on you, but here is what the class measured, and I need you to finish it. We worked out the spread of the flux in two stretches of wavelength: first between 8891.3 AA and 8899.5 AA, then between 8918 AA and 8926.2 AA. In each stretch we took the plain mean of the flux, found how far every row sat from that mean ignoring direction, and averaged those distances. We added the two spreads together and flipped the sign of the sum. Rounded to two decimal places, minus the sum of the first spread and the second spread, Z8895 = -2.60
